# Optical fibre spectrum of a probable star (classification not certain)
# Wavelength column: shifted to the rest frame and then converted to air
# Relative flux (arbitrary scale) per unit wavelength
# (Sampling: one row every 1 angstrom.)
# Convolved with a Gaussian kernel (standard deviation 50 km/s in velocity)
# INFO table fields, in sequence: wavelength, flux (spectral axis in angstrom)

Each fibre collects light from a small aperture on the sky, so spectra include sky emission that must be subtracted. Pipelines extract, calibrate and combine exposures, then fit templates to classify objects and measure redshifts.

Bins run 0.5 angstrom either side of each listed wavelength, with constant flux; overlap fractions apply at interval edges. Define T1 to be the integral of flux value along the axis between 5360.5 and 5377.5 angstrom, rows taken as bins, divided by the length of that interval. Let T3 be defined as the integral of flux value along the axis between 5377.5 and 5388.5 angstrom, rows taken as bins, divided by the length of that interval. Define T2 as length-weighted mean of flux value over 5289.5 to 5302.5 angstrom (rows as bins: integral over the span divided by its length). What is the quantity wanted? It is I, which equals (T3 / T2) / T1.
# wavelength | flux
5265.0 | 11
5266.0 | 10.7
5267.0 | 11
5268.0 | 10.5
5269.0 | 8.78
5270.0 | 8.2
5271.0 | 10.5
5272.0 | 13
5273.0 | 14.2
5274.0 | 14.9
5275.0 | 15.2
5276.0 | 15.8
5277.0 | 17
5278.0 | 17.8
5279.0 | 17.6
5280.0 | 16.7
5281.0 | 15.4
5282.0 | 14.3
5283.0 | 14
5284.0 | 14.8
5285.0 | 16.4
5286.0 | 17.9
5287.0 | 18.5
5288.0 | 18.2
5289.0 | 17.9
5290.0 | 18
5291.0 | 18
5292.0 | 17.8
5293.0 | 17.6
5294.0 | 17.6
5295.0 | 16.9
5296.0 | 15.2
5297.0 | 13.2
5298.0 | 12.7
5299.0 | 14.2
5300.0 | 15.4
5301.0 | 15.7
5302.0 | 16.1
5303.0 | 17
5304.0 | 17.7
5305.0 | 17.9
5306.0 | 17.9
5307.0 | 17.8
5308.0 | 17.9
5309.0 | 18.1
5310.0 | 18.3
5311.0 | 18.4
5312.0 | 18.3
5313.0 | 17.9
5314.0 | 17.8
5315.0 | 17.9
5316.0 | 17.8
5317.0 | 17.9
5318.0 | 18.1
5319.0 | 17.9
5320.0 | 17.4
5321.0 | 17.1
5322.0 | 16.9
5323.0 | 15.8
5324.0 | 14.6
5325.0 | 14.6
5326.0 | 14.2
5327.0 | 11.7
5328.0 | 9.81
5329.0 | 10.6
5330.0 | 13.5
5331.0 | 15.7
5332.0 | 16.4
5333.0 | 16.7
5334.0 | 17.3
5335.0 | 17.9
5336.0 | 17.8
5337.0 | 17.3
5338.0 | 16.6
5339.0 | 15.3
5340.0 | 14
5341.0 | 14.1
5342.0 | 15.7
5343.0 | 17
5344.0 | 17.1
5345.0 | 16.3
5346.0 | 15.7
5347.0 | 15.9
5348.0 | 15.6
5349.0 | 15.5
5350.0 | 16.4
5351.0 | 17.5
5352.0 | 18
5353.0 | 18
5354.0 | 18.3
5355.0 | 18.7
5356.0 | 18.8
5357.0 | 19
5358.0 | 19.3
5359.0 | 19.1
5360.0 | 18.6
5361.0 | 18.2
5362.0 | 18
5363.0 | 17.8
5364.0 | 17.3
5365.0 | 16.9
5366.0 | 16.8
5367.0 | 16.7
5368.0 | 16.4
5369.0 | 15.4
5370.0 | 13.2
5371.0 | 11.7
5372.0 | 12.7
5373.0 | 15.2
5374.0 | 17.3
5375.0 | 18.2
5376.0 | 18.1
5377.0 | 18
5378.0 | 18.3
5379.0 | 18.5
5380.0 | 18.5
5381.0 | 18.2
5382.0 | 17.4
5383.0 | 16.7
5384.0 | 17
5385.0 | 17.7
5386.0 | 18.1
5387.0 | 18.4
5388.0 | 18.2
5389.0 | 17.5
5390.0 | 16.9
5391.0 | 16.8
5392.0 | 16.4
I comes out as 0.068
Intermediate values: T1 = 16.3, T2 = 16.0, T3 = 17.9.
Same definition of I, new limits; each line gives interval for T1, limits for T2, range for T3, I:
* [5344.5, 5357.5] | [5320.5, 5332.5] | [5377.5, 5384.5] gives 0.073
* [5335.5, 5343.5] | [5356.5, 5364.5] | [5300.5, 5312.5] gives 0.060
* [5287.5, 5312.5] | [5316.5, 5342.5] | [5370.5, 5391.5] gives 0.065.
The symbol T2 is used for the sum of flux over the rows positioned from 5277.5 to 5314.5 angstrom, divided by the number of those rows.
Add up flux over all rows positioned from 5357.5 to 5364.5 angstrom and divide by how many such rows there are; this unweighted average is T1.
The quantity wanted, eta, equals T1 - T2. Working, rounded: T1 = 18.3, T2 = 16.84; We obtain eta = 1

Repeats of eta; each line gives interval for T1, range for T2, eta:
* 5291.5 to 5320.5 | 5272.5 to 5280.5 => 1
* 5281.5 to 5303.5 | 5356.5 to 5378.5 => -1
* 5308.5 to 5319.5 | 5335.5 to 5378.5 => 1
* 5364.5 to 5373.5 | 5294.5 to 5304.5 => 0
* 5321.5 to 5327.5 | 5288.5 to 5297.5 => -2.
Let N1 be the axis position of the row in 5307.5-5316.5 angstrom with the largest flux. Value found 5311.0 angstrom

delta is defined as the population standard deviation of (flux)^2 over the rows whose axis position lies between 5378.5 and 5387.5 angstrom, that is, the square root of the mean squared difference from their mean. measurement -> 22.3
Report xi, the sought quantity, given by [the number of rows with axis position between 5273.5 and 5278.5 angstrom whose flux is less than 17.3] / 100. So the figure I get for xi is 0.040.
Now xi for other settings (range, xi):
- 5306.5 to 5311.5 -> 0.000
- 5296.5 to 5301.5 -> 0.050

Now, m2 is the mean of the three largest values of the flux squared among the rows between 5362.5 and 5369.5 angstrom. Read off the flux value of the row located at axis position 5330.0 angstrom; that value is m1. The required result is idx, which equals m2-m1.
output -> 287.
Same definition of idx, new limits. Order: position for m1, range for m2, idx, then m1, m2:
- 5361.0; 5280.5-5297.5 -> 314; 18.2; 332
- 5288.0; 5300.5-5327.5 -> 318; 18.2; 336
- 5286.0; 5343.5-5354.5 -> 310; 17.9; 328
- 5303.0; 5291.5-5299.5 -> 295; 17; 312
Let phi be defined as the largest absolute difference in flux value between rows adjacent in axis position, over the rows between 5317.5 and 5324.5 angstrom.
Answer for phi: 1.2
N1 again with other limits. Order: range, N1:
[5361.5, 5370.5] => 5362.0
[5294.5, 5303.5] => 5303.0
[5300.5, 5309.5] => 5309.0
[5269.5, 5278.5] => 5278.0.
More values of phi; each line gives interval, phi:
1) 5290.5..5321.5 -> 2.0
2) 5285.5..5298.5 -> 2.0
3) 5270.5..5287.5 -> 2.5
